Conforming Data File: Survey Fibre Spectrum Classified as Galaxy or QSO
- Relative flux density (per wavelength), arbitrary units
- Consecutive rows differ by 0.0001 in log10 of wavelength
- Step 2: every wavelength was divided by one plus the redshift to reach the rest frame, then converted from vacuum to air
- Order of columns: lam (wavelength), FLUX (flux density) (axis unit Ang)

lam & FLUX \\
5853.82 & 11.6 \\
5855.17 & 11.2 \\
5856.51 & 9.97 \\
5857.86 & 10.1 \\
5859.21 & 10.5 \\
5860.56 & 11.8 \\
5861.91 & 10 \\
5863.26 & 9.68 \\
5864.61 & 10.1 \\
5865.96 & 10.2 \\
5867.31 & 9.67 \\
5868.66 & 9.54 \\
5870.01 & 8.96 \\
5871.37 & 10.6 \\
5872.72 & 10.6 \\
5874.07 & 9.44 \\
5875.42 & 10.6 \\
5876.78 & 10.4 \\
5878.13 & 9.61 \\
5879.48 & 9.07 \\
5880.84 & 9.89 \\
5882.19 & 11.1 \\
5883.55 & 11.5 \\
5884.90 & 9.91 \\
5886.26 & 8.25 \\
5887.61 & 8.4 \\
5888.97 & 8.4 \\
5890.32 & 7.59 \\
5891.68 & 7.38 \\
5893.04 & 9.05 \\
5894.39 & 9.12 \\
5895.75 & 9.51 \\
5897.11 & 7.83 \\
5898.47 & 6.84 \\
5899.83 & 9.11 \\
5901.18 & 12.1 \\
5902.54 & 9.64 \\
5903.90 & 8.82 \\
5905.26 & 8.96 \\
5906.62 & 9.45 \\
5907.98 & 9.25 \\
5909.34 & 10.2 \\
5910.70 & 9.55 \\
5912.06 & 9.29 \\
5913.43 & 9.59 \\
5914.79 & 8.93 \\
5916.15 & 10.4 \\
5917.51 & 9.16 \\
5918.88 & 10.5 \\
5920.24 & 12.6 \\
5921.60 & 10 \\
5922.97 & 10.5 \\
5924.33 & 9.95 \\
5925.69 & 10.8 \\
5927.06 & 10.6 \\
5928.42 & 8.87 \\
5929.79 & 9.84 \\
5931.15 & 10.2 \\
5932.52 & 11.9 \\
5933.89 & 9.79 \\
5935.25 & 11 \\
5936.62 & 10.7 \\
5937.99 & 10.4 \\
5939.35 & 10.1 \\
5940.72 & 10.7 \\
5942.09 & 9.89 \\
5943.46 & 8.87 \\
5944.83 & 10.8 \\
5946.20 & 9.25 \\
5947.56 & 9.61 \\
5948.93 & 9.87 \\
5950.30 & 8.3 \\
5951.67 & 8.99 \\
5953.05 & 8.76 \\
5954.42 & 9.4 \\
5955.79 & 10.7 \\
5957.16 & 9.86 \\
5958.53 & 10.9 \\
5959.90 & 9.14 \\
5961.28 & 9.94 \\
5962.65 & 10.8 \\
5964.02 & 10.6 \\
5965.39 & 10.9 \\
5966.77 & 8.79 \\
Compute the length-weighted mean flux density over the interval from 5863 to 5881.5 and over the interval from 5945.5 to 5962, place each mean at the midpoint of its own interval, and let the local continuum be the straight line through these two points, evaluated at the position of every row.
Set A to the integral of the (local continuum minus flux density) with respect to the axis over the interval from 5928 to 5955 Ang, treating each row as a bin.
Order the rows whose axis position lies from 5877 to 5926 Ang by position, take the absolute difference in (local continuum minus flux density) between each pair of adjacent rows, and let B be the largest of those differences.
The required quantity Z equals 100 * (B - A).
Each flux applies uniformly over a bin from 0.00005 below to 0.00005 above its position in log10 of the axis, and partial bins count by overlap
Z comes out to 1000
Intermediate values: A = -7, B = 3.0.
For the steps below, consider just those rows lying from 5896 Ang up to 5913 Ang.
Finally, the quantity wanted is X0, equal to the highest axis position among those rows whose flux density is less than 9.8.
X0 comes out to 5912.06 Ang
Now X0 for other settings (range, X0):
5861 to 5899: 5898.47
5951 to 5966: 5959.90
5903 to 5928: 5917.51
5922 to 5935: 5933.89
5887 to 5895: 5894.39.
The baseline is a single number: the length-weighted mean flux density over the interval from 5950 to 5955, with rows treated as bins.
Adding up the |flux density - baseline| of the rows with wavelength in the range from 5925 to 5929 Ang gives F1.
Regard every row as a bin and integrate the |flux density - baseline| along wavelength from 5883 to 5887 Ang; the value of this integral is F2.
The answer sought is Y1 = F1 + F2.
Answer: 9.1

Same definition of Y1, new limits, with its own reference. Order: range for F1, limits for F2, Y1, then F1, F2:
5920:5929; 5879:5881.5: 12.8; 11.2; 2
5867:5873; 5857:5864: 15.6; 5.0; 11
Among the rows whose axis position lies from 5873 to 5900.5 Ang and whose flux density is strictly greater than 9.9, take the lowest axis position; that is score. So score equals 5875.42 Ang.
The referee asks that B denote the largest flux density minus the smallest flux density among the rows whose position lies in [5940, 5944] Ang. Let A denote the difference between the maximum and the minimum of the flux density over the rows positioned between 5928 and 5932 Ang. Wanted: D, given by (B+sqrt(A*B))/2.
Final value 1.7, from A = 1.3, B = 1.83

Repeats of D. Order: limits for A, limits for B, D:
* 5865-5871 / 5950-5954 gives 0.8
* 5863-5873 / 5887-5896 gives 2.0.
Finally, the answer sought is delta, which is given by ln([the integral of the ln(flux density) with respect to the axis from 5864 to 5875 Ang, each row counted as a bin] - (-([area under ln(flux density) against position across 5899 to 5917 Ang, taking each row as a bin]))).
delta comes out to 4.2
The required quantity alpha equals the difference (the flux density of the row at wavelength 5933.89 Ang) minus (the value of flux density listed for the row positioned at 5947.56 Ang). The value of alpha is 0.2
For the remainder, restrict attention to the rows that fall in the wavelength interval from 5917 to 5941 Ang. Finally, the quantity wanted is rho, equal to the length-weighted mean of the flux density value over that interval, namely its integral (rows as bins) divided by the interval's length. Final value 10.4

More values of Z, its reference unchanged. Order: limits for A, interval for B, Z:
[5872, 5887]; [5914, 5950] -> 515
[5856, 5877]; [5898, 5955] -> 765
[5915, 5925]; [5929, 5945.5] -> 886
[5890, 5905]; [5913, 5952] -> -1143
